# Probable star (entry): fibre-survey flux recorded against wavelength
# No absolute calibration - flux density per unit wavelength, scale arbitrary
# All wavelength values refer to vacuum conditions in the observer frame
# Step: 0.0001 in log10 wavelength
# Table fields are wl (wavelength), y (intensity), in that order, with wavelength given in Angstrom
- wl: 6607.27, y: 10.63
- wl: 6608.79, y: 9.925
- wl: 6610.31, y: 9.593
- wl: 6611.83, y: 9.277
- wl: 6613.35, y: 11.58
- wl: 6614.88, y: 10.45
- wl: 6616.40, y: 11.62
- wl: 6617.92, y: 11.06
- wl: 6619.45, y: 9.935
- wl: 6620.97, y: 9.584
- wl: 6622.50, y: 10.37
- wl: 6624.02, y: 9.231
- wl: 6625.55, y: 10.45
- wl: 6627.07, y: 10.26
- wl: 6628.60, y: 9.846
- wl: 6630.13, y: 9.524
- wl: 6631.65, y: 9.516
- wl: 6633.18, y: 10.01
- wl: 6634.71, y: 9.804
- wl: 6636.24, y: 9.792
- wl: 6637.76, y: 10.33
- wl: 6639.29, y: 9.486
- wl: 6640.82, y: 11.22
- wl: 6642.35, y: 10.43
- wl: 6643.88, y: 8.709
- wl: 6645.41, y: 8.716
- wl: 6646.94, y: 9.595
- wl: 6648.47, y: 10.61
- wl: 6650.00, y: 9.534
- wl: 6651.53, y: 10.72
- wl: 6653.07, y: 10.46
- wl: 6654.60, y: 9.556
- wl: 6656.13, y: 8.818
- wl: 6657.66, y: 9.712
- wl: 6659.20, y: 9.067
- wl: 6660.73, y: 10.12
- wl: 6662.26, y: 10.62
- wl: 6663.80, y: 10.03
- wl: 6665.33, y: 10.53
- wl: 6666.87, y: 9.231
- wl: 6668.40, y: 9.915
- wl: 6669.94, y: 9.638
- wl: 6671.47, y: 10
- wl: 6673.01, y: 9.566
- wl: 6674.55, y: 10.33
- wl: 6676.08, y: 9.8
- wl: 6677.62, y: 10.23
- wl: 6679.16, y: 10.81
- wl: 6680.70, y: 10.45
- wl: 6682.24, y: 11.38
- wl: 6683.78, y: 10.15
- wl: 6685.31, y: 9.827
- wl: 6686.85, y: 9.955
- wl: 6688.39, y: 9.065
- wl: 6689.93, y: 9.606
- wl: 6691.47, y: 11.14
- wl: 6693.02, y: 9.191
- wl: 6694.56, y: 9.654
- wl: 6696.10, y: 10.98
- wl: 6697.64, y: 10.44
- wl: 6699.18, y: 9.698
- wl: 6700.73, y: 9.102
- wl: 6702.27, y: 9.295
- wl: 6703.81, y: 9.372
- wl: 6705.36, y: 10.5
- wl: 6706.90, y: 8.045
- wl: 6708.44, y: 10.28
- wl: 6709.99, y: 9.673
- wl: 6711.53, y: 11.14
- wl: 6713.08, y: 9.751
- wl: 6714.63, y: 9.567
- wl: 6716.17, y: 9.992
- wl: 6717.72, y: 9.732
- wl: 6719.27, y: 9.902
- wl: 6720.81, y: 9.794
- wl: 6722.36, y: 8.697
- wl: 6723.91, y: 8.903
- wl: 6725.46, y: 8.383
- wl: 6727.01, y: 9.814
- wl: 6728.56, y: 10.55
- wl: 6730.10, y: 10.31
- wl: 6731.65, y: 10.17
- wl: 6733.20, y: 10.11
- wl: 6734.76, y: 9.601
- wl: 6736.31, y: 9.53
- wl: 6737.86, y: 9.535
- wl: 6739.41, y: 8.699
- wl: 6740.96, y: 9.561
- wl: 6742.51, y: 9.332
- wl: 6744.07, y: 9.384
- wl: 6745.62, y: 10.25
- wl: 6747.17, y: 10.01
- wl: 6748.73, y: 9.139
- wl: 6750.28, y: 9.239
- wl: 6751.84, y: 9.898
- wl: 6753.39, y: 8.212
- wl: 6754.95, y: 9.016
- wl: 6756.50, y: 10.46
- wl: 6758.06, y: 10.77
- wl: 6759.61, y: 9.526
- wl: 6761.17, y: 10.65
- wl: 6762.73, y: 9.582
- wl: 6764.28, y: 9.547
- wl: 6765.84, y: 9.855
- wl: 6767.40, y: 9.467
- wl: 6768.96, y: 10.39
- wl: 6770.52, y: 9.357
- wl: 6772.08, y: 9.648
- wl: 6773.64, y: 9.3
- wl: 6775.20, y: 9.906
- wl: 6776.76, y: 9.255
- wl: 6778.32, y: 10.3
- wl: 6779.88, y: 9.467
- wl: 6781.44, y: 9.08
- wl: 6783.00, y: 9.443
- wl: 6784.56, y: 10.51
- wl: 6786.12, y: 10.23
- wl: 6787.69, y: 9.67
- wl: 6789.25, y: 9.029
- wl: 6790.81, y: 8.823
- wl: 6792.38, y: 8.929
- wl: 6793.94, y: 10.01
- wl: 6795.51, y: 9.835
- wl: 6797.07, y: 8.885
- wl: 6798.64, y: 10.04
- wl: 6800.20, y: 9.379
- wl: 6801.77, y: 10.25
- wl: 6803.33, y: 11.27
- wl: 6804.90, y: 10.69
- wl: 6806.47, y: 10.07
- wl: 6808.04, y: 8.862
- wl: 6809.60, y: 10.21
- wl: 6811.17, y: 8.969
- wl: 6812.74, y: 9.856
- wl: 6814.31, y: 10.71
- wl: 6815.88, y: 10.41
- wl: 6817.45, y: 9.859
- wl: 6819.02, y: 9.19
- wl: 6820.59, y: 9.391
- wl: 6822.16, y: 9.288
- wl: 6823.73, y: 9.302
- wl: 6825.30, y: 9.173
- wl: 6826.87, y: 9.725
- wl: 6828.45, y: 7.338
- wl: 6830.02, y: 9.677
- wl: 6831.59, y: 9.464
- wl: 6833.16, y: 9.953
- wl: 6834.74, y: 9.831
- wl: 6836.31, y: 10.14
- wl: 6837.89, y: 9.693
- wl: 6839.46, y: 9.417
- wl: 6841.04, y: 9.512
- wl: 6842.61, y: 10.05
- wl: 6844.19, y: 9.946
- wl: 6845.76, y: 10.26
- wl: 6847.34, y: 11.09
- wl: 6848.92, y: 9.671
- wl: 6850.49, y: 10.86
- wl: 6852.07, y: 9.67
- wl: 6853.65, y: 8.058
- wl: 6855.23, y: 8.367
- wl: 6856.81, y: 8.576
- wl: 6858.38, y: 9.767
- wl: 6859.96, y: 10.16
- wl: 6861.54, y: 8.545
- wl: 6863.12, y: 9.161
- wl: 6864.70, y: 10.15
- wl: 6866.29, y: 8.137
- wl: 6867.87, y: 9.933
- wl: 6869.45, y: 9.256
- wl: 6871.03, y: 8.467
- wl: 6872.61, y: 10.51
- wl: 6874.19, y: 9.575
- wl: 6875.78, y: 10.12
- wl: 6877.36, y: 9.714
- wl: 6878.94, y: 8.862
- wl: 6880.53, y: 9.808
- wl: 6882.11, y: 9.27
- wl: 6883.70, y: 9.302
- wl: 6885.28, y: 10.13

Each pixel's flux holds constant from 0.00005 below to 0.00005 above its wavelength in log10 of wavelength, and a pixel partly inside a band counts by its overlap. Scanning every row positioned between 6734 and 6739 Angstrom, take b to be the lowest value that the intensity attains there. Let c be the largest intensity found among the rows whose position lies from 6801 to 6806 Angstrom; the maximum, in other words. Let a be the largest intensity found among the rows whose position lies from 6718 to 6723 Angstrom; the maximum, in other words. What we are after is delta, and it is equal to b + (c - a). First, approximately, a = 9.902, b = 9.53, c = 11.27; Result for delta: 10.9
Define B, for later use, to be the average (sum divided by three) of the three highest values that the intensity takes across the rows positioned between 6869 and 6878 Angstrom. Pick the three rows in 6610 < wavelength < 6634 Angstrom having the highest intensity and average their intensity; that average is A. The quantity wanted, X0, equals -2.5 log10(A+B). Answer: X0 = -3.333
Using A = 11.42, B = 10.1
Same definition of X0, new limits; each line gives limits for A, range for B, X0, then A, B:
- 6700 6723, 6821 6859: -3.325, 10.64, 10.7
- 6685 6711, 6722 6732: -3.317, 10.87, 10.3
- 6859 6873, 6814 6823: -3.285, 10.27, 10.3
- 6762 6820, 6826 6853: -3.337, 10.89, 10.7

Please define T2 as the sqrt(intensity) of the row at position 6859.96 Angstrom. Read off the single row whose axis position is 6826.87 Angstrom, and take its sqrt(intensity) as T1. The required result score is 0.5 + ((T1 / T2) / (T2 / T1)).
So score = 1.46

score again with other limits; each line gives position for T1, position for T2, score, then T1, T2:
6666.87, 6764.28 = 1.47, 3.04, 3.09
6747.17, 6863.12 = 1.59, 3.16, 3.03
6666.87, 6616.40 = 1.29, 3.04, 3.41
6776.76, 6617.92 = 1.34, 3.04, 3.33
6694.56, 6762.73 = 1.51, 3.11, 3.10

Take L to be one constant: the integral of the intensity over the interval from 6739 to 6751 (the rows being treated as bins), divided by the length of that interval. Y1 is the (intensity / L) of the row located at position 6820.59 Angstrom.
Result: 0.99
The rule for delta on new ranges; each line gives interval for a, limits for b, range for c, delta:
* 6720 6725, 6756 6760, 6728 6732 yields 10.3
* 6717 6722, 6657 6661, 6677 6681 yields 10.0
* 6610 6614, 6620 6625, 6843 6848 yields 8.7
